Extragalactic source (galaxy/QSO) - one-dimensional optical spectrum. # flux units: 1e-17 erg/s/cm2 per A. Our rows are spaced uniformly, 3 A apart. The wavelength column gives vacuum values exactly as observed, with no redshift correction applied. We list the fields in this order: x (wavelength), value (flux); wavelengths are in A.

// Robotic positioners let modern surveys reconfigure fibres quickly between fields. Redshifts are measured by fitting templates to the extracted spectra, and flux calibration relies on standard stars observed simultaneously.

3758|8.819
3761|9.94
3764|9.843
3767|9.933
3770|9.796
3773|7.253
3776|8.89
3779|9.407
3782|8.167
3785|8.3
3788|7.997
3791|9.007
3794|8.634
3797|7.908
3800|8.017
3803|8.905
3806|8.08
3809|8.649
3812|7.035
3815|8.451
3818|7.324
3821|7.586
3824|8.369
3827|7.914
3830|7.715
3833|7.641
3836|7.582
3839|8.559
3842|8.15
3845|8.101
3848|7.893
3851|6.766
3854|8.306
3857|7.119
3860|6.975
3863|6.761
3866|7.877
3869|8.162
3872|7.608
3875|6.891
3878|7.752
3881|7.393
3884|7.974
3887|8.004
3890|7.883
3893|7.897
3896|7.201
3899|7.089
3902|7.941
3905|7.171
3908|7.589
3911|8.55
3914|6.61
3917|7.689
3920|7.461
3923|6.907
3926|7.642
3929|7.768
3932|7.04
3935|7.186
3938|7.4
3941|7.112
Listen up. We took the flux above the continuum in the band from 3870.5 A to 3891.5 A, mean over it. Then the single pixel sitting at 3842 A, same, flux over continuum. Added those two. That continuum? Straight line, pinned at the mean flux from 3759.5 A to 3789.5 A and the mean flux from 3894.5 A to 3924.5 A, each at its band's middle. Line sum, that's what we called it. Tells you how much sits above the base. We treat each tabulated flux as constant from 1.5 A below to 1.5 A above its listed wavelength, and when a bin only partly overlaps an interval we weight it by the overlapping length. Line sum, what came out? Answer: -0.1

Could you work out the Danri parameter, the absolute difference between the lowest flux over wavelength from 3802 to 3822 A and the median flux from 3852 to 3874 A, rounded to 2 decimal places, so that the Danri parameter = 0.57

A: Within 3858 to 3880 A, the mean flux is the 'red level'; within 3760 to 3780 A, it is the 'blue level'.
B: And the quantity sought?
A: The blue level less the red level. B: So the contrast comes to 1.9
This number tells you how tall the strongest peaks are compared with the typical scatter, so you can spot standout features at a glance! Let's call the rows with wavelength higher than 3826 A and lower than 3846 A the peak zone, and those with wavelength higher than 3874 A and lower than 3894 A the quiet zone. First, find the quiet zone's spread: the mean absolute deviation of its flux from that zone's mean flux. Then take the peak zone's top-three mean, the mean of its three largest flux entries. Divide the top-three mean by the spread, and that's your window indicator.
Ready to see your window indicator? 26.7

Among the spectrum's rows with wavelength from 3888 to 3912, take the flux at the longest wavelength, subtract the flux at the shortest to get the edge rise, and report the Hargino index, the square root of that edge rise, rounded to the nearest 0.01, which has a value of 0.82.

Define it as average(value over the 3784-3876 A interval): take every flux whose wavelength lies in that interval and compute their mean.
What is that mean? 7.88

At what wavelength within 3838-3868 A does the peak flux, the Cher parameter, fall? 3839 A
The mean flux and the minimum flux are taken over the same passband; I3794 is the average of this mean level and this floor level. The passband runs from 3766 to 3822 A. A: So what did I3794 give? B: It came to 7.7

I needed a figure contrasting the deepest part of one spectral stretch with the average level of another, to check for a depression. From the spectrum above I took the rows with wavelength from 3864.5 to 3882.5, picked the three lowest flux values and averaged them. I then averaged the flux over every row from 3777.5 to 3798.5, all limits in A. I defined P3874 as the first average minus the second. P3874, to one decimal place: -1.2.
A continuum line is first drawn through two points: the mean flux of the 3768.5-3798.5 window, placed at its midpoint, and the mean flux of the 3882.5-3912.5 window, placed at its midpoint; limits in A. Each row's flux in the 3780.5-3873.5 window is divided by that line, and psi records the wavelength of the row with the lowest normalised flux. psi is 3851 A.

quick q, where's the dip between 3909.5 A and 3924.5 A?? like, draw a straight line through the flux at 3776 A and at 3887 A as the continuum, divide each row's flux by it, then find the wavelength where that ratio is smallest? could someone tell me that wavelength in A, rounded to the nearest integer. 3914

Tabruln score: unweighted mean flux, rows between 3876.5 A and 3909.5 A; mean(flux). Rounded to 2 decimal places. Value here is 7.63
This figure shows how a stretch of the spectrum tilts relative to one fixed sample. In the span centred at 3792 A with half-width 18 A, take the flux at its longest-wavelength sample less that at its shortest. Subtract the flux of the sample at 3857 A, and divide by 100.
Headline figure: -0.074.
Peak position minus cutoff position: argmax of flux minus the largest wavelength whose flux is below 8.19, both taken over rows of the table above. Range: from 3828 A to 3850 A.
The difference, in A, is -9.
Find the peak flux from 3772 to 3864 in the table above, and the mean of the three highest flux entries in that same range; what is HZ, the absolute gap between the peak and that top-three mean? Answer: 0.30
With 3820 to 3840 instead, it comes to 0.28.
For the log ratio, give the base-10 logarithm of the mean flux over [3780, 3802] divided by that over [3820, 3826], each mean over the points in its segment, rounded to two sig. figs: 0.017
